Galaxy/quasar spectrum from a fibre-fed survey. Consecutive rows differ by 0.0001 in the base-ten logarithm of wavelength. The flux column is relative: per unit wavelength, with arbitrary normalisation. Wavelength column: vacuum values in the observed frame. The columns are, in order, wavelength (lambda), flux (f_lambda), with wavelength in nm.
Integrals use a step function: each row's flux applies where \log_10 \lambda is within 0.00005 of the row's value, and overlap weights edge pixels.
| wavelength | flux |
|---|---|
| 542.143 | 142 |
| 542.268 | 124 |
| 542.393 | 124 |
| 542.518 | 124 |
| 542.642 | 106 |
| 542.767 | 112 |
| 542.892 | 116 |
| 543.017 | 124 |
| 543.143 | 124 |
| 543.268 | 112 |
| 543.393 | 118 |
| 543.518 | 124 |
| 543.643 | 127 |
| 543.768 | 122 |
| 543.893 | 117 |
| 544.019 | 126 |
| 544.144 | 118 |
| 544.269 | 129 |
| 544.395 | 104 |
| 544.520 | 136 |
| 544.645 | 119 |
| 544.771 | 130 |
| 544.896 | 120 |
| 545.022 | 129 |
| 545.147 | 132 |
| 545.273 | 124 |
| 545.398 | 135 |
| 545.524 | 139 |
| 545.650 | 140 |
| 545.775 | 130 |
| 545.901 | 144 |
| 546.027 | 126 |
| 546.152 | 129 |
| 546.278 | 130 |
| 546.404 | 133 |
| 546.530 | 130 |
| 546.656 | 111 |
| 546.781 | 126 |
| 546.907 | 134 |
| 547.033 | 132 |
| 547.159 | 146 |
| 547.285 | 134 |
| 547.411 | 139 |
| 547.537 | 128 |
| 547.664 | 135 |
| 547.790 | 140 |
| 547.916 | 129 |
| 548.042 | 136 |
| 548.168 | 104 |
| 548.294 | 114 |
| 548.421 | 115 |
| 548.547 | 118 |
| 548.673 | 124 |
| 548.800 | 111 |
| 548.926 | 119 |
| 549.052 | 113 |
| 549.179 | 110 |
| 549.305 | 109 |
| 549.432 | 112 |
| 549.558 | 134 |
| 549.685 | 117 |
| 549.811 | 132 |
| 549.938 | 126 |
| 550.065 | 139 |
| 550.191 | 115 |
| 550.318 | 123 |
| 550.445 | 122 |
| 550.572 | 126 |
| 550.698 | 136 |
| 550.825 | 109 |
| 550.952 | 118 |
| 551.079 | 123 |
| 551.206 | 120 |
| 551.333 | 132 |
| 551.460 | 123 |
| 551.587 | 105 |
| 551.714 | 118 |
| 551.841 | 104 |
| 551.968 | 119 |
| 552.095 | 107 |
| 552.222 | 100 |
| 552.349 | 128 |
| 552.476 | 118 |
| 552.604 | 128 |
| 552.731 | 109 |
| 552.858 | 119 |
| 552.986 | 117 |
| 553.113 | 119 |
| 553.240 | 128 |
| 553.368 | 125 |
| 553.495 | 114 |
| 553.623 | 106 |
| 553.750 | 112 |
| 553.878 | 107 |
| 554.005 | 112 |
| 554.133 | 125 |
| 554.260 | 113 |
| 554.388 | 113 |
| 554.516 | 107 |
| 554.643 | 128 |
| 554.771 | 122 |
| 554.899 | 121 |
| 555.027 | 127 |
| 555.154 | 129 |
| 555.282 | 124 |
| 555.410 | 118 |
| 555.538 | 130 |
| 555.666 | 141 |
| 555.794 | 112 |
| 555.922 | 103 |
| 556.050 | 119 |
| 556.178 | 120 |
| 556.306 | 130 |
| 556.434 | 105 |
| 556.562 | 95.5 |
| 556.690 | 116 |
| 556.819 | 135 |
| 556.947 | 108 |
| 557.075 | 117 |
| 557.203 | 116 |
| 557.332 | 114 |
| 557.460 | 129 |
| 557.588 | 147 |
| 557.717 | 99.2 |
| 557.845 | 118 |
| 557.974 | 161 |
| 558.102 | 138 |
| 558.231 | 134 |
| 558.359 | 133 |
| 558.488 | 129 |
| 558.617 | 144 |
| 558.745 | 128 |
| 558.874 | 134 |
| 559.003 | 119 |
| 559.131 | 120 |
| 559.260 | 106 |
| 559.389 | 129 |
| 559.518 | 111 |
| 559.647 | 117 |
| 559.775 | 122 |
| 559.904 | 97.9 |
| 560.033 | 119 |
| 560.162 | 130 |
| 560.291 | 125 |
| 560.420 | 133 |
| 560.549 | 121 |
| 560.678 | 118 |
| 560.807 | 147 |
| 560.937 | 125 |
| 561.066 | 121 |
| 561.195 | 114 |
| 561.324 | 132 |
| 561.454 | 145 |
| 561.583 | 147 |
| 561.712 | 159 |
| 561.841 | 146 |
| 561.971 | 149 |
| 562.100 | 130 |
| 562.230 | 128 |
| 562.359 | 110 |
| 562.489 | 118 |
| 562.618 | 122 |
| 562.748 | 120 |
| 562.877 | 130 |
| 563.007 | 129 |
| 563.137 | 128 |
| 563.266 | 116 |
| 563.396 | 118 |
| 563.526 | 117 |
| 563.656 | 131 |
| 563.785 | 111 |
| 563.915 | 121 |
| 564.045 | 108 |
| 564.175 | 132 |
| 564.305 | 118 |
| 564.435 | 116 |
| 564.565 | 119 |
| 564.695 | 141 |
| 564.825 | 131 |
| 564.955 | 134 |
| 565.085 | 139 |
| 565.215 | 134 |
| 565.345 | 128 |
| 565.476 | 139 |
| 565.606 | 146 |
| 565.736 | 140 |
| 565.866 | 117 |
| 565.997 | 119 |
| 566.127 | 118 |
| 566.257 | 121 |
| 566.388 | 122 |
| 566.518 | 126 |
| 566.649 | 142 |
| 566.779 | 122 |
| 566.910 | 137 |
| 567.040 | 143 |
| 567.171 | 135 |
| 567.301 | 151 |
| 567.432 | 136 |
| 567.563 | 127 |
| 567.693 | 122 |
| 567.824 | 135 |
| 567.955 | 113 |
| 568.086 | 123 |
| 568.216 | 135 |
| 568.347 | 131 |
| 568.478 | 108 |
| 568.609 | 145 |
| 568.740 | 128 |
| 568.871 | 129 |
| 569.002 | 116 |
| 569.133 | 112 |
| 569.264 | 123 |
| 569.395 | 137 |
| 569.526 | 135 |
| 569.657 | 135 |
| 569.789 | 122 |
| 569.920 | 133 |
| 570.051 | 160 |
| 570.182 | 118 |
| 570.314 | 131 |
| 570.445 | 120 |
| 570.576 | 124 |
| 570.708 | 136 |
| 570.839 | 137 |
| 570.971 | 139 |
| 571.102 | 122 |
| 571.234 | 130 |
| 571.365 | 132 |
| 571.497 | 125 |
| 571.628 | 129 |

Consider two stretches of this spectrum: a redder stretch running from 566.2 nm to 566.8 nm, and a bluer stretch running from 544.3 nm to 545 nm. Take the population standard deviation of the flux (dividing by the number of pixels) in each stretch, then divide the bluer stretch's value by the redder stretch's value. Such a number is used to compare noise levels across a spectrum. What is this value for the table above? 1.4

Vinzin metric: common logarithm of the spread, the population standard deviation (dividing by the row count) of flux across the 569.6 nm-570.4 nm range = 1.13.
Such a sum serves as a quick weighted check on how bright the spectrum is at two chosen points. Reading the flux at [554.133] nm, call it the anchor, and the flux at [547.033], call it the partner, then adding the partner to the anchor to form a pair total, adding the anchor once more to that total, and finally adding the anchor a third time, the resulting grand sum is 507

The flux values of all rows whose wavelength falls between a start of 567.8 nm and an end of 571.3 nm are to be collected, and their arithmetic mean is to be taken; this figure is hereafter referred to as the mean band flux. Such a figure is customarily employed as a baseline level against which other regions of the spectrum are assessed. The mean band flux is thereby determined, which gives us 129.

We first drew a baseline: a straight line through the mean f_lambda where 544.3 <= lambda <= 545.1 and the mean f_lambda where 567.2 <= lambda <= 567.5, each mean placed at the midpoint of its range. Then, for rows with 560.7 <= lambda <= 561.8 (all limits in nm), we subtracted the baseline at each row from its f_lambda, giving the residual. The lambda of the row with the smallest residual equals 561.195 nm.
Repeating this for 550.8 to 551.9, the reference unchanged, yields 551.841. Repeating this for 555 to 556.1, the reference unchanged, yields 555.922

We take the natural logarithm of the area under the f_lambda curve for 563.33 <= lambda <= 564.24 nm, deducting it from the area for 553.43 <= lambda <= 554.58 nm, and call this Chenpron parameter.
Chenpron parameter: 124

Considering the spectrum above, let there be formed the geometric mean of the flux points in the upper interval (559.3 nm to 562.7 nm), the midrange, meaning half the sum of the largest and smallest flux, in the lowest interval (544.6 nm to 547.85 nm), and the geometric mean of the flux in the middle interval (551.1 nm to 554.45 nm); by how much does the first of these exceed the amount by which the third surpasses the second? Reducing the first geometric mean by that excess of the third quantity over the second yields 139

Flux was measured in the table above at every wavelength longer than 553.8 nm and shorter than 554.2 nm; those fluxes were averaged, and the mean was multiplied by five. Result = 573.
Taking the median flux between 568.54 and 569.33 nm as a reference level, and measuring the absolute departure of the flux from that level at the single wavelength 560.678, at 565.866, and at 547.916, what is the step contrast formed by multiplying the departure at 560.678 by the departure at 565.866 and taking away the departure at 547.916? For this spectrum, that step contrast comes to 60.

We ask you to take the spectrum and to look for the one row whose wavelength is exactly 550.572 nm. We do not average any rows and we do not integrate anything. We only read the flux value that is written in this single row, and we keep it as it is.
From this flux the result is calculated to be 126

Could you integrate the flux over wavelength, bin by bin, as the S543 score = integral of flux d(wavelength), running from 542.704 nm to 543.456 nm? 88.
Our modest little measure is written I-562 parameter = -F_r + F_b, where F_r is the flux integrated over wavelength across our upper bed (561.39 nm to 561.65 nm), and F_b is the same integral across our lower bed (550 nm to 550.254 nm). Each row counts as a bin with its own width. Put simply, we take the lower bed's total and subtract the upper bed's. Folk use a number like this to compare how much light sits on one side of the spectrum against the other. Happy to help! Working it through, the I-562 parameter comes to -6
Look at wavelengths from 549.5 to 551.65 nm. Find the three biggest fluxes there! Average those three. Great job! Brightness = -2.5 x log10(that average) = -5.34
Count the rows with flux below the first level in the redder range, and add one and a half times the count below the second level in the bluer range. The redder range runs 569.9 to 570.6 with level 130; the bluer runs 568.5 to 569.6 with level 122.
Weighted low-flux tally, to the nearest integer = 6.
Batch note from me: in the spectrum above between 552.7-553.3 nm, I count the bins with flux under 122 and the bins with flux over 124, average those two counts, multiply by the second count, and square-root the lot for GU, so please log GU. 1.6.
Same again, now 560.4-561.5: 4.7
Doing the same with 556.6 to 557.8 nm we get 3.7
